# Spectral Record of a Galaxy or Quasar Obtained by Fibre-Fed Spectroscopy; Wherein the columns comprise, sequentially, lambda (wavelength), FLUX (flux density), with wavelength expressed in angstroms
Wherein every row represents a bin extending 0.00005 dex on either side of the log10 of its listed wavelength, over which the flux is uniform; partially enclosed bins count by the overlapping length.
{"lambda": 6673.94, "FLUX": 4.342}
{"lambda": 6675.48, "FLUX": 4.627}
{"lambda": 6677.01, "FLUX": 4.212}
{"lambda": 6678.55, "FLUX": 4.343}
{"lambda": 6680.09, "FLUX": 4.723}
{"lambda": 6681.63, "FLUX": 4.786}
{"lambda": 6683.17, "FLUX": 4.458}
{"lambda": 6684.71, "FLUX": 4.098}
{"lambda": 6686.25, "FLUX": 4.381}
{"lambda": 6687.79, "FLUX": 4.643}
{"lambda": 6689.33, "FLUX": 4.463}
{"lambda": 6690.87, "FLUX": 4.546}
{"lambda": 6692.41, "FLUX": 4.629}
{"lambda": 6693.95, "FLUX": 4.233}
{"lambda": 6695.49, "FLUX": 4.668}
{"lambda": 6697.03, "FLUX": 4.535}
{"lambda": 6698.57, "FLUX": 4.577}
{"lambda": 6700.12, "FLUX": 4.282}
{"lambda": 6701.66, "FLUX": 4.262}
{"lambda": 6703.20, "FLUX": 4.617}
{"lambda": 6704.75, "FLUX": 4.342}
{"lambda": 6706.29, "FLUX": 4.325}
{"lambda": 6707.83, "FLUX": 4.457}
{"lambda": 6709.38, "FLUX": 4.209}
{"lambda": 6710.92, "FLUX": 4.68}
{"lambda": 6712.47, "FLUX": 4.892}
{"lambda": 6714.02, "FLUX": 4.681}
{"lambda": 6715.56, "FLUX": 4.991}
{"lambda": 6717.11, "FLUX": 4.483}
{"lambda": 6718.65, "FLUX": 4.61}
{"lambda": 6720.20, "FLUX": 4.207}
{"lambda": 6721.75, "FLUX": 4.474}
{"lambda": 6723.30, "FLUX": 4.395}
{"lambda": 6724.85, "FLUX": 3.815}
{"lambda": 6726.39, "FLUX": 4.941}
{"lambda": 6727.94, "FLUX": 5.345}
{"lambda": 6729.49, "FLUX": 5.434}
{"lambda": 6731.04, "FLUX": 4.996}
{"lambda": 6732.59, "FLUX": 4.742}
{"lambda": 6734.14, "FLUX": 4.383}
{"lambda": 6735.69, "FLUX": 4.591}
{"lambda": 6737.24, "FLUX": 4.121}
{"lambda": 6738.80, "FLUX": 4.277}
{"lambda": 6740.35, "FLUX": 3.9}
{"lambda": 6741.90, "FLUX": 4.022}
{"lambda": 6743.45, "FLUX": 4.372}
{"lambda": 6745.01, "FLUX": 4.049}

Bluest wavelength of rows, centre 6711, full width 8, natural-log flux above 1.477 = 6707.83 angstroms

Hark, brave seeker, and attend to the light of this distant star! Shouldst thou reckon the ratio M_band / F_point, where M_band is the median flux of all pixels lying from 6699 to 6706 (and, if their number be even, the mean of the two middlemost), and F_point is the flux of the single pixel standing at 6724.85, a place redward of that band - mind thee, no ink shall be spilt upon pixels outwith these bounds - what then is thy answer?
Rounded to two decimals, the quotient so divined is 1.13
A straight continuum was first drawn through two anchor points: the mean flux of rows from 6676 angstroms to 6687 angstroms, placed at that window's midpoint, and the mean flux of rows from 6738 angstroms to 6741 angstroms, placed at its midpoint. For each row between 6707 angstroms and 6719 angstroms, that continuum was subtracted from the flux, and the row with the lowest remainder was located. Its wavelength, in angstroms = 6709.38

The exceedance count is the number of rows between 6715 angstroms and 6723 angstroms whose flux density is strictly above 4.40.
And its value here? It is 4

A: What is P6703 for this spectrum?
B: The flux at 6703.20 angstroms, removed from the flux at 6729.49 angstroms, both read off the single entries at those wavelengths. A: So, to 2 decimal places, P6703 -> 0.82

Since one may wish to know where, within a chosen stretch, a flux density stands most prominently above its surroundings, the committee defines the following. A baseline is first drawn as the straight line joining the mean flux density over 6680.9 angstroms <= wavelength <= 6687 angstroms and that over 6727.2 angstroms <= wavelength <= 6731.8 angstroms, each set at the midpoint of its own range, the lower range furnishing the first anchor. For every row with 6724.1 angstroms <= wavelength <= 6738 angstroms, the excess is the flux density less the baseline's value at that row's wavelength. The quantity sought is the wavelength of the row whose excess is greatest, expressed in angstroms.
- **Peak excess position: 6729.49 angstroms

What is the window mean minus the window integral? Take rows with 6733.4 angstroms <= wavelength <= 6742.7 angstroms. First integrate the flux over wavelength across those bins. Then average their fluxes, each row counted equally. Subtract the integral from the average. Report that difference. -35.0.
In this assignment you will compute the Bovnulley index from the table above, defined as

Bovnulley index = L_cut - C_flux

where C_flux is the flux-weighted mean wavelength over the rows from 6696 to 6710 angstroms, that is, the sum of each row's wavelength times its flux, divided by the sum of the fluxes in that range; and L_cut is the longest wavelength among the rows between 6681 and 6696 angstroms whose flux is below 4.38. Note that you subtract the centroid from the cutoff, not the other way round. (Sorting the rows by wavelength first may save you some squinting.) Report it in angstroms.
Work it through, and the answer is -9.2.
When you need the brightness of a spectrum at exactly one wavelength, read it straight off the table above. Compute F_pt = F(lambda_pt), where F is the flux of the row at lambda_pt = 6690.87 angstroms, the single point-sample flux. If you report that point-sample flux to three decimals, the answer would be 4.546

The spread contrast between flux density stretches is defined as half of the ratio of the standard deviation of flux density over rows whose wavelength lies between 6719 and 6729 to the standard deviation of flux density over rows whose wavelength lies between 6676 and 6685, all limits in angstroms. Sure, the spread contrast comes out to 1.0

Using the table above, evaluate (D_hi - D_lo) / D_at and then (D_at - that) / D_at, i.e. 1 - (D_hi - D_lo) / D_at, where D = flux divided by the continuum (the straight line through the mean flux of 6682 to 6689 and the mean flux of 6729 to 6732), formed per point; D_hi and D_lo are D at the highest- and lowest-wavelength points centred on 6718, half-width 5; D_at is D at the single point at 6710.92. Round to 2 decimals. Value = 1.07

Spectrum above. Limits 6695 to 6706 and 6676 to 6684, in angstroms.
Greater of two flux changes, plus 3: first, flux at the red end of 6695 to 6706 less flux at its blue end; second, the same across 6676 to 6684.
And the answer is 3.25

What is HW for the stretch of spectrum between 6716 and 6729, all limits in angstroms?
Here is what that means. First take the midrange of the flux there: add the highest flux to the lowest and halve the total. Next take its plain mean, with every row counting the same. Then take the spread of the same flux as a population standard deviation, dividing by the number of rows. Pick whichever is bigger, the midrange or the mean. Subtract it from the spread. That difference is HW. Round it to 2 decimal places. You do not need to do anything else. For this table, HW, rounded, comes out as -4.15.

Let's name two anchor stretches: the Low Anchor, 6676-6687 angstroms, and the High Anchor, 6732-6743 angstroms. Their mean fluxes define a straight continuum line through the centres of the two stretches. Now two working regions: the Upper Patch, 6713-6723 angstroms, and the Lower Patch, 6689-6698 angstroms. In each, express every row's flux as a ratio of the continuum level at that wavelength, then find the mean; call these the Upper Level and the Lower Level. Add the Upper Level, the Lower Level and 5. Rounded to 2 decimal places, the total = 7.08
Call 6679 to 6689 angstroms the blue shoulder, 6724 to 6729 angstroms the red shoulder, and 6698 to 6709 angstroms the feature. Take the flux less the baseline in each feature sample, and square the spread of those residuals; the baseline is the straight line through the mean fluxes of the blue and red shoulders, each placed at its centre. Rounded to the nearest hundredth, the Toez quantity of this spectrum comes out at 0.02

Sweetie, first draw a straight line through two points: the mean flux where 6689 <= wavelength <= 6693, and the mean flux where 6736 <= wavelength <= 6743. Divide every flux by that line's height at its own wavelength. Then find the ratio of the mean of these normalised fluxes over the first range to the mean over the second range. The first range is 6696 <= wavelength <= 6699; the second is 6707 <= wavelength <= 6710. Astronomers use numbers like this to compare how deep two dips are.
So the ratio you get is 1.03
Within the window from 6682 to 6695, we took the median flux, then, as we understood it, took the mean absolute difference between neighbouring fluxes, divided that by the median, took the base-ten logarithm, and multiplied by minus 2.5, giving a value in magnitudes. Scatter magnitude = 3.19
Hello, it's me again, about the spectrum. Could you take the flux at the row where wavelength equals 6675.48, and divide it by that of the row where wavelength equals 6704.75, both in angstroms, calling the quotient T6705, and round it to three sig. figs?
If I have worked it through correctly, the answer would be 1.07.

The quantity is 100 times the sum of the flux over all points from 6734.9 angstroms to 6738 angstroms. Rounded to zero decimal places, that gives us 871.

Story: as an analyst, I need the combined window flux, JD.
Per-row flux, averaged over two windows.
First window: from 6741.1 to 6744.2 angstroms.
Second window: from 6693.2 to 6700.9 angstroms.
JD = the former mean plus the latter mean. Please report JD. 8.66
